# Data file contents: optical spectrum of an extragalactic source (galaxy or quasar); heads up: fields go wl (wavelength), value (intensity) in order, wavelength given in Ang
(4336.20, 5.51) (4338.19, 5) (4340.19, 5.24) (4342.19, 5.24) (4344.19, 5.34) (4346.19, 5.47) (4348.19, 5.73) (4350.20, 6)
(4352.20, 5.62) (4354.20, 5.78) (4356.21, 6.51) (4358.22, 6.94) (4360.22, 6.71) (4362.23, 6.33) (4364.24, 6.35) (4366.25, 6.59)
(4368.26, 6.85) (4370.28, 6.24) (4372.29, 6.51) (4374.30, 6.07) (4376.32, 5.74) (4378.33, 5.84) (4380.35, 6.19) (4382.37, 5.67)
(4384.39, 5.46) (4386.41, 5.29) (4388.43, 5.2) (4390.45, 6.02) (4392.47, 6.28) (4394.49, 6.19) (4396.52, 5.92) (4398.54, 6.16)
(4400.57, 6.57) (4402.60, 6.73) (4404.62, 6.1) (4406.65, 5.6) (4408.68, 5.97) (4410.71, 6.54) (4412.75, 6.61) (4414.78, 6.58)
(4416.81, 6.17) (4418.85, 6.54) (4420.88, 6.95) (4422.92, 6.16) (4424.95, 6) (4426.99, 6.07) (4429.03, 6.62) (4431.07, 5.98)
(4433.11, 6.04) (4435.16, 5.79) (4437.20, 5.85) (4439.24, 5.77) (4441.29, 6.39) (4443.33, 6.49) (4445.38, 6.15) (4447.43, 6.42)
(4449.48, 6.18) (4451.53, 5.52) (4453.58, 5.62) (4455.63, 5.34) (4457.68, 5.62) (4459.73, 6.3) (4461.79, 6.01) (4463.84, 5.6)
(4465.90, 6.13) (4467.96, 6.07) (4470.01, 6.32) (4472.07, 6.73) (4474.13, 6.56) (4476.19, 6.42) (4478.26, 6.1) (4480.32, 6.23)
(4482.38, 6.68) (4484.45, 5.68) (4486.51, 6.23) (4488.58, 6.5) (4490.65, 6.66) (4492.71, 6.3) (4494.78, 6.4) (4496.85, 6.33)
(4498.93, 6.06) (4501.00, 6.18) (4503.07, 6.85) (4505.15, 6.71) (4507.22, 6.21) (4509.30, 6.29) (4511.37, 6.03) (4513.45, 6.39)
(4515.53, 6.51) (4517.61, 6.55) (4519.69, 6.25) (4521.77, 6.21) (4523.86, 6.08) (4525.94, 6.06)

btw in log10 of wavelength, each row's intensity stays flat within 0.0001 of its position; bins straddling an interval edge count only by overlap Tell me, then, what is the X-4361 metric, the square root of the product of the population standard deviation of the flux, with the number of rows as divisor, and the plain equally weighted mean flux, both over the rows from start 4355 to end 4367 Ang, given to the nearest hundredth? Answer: 1.18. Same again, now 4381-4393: 1.48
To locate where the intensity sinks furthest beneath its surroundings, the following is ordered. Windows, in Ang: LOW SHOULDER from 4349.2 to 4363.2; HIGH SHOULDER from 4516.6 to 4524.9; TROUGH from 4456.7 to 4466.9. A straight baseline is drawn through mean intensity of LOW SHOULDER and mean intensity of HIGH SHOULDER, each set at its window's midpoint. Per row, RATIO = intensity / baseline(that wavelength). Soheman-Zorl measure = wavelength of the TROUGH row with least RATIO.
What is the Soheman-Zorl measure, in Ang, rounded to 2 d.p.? 4463.84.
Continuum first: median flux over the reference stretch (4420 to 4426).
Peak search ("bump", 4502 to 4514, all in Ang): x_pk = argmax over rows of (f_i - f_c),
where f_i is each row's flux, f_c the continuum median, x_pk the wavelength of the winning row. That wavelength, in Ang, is 4503.07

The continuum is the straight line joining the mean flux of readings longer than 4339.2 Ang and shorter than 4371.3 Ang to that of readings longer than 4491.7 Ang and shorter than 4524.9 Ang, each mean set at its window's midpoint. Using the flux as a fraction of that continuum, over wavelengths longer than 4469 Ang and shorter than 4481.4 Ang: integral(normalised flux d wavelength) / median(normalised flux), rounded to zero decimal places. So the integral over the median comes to 12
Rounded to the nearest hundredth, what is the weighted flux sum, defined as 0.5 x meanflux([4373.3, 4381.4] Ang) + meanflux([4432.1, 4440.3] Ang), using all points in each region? 8.84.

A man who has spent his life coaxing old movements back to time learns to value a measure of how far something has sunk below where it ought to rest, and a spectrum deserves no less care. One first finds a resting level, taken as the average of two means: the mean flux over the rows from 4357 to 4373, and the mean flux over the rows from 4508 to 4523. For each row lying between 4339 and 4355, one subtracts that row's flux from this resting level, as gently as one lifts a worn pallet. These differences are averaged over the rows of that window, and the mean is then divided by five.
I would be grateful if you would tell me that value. 0.18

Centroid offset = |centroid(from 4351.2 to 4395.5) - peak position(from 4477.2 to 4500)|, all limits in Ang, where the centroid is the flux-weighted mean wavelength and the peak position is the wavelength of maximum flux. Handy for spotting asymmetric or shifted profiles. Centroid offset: 109.5 Ang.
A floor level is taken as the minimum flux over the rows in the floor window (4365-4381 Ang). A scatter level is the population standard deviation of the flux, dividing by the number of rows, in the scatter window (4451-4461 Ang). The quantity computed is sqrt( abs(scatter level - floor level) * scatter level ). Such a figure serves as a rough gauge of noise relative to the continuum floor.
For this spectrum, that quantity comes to 1.33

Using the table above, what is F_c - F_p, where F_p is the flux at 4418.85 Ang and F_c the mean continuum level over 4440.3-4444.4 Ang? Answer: -0.10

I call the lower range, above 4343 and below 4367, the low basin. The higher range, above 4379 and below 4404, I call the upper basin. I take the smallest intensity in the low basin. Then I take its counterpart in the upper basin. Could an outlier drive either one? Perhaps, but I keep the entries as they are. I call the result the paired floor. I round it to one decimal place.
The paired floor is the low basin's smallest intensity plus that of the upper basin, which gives 10.5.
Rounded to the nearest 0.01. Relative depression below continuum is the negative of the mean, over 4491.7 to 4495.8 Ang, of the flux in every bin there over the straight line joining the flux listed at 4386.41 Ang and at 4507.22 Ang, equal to -1.04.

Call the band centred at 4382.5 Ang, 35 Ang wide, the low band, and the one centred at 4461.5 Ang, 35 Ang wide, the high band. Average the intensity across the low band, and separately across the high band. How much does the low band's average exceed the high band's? -0.05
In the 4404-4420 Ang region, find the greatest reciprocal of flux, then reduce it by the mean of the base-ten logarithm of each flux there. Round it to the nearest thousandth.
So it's -0.618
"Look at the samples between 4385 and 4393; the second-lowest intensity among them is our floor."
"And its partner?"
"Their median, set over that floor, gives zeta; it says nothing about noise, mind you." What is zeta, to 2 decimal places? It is 1.07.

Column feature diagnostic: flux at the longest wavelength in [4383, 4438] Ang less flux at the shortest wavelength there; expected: 0.39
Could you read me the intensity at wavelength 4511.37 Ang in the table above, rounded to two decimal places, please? 6.03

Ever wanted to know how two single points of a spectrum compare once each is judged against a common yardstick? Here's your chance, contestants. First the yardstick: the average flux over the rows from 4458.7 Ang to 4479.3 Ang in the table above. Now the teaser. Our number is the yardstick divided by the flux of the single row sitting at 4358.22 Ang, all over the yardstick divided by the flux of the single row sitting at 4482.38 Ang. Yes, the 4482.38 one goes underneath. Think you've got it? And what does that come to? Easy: 0.96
